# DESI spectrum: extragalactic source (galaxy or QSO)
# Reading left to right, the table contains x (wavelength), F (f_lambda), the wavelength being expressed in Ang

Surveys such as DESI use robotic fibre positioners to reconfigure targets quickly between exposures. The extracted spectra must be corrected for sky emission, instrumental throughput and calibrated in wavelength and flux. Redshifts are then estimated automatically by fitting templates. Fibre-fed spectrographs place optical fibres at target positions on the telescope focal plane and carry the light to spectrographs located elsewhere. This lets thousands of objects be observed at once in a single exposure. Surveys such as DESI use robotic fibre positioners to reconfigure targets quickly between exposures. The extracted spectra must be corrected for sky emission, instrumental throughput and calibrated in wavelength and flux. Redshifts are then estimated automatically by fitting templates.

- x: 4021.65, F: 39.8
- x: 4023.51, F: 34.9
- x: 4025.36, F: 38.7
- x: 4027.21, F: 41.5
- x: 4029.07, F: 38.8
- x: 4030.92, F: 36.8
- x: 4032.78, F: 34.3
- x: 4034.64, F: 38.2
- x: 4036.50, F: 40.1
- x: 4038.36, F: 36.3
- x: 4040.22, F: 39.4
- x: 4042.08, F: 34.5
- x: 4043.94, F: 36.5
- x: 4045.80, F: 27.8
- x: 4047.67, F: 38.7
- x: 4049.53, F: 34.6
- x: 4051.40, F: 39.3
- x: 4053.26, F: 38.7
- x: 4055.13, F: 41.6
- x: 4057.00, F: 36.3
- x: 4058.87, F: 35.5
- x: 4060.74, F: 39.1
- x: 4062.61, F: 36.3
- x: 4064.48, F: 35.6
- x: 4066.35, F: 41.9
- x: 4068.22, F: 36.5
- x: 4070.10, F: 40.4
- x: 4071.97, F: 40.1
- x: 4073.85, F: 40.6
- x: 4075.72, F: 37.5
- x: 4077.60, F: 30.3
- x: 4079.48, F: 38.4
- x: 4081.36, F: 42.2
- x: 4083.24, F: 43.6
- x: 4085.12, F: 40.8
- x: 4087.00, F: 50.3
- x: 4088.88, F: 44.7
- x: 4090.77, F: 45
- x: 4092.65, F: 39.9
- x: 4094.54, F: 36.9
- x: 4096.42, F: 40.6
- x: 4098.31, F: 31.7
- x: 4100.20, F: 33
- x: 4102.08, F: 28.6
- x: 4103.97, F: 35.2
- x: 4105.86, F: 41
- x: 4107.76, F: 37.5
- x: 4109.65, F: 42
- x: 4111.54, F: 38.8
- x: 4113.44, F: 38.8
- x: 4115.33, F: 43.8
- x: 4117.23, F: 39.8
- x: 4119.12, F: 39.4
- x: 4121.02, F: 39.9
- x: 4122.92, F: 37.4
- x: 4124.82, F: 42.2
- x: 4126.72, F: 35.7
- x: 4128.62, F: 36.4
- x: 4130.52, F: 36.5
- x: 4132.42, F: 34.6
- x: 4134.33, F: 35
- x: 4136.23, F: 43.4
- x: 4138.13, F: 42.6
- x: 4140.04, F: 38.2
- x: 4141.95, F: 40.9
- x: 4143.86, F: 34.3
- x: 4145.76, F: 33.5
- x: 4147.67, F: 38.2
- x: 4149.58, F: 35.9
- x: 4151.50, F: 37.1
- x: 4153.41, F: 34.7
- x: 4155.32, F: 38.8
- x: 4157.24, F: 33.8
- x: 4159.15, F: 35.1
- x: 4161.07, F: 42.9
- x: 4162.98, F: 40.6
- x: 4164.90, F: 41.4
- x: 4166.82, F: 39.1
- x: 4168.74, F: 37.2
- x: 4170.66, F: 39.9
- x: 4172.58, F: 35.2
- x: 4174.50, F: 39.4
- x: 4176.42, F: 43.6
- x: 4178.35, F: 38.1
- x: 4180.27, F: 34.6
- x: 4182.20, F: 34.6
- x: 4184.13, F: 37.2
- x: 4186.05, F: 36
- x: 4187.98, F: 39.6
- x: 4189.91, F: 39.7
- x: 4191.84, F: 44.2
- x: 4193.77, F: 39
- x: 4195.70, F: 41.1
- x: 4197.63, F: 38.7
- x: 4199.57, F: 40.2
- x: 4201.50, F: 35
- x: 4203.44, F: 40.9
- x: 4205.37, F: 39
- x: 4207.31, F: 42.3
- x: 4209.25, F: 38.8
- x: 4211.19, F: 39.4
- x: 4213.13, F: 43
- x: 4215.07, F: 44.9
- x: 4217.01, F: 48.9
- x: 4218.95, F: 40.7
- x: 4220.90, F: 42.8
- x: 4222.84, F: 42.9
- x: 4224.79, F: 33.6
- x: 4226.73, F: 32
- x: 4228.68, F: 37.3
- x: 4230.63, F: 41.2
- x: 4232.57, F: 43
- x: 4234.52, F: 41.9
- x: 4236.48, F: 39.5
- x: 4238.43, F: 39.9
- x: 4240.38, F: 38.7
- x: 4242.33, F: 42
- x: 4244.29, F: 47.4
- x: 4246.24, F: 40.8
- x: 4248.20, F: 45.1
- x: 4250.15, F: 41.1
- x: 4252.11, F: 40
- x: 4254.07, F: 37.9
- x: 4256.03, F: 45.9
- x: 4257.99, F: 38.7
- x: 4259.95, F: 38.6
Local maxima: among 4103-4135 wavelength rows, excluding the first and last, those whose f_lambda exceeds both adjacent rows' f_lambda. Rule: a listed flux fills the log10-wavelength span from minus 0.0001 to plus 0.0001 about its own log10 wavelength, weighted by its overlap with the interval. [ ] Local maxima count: 6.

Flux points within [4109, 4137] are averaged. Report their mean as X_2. 38.9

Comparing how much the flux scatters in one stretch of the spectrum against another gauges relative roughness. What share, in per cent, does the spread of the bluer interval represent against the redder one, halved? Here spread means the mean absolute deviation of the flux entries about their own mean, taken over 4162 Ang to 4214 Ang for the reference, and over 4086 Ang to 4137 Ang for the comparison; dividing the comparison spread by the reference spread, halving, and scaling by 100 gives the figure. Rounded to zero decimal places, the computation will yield 88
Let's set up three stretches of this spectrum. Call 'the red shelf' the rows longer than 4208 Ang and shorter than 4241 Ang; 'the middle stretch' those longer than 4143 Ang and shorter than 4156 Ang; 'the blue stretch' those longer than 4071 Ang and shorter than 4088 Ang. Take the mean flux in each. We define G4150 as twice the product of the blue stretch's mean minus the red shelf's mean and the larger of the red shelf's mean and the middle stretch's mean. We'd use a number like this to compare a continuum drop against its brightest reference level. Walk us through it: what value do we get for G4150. -6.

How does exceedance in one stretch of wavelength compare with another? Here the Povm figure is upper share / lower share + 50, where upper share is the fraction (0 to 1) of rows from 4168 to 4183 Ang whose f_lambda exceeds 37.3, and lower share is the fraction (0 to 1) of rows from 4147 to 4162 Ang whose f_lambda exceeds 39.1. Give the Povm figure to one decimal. 54.0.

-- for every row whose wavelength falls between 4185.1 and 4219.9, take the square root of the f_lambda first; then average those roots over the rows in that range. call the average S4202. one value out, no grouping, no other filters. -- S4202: 6.37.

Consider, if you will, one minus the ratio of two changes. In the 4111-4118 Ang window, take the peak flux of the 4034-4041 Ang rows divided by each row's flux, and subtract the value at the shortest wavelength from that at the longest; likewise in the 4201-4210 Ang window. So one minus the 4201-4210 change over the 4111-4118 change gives -3.3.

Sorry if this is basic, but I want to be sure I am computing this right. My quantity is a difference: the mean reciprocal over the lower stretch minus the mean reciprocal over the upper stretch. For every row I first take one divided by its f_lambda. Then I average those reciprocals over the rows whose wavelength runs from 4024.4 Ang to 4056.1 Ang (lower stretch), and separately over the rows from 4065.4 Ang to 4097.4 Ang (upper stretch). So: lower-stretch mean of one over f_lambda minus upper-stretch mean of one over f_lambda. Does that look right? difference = 0.0020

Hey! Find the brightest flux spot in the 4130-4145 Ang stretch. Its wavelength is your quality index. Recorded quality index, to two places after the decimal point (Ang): 4136.23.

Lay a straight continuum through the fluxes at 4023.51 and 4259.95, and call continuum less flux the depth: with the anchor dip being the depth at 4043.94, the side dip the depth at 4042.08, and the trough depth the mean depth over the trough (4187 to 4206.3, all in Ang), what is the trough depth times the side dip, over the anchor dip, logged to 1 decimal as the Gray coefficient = 1.1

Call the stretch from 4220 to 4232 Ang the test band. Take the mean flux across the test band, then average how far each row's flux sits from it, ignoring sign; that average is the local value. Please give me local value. 4.0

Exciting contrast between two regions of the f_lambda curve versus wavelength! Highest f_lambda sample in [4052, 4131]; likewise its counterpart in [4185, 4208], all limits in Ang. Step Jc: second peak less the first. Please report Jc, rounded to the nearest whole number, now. -6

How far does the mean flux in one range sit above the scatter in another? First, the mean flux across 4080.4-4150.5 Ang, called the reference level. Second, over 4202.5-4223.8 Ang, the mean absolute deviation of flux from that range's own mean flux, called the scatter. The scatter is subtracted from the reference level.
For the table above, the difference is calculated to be 36.7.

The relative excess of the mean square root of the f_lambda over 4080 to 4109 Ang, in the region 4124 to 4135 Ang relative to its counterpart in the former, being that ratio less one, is -0.03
